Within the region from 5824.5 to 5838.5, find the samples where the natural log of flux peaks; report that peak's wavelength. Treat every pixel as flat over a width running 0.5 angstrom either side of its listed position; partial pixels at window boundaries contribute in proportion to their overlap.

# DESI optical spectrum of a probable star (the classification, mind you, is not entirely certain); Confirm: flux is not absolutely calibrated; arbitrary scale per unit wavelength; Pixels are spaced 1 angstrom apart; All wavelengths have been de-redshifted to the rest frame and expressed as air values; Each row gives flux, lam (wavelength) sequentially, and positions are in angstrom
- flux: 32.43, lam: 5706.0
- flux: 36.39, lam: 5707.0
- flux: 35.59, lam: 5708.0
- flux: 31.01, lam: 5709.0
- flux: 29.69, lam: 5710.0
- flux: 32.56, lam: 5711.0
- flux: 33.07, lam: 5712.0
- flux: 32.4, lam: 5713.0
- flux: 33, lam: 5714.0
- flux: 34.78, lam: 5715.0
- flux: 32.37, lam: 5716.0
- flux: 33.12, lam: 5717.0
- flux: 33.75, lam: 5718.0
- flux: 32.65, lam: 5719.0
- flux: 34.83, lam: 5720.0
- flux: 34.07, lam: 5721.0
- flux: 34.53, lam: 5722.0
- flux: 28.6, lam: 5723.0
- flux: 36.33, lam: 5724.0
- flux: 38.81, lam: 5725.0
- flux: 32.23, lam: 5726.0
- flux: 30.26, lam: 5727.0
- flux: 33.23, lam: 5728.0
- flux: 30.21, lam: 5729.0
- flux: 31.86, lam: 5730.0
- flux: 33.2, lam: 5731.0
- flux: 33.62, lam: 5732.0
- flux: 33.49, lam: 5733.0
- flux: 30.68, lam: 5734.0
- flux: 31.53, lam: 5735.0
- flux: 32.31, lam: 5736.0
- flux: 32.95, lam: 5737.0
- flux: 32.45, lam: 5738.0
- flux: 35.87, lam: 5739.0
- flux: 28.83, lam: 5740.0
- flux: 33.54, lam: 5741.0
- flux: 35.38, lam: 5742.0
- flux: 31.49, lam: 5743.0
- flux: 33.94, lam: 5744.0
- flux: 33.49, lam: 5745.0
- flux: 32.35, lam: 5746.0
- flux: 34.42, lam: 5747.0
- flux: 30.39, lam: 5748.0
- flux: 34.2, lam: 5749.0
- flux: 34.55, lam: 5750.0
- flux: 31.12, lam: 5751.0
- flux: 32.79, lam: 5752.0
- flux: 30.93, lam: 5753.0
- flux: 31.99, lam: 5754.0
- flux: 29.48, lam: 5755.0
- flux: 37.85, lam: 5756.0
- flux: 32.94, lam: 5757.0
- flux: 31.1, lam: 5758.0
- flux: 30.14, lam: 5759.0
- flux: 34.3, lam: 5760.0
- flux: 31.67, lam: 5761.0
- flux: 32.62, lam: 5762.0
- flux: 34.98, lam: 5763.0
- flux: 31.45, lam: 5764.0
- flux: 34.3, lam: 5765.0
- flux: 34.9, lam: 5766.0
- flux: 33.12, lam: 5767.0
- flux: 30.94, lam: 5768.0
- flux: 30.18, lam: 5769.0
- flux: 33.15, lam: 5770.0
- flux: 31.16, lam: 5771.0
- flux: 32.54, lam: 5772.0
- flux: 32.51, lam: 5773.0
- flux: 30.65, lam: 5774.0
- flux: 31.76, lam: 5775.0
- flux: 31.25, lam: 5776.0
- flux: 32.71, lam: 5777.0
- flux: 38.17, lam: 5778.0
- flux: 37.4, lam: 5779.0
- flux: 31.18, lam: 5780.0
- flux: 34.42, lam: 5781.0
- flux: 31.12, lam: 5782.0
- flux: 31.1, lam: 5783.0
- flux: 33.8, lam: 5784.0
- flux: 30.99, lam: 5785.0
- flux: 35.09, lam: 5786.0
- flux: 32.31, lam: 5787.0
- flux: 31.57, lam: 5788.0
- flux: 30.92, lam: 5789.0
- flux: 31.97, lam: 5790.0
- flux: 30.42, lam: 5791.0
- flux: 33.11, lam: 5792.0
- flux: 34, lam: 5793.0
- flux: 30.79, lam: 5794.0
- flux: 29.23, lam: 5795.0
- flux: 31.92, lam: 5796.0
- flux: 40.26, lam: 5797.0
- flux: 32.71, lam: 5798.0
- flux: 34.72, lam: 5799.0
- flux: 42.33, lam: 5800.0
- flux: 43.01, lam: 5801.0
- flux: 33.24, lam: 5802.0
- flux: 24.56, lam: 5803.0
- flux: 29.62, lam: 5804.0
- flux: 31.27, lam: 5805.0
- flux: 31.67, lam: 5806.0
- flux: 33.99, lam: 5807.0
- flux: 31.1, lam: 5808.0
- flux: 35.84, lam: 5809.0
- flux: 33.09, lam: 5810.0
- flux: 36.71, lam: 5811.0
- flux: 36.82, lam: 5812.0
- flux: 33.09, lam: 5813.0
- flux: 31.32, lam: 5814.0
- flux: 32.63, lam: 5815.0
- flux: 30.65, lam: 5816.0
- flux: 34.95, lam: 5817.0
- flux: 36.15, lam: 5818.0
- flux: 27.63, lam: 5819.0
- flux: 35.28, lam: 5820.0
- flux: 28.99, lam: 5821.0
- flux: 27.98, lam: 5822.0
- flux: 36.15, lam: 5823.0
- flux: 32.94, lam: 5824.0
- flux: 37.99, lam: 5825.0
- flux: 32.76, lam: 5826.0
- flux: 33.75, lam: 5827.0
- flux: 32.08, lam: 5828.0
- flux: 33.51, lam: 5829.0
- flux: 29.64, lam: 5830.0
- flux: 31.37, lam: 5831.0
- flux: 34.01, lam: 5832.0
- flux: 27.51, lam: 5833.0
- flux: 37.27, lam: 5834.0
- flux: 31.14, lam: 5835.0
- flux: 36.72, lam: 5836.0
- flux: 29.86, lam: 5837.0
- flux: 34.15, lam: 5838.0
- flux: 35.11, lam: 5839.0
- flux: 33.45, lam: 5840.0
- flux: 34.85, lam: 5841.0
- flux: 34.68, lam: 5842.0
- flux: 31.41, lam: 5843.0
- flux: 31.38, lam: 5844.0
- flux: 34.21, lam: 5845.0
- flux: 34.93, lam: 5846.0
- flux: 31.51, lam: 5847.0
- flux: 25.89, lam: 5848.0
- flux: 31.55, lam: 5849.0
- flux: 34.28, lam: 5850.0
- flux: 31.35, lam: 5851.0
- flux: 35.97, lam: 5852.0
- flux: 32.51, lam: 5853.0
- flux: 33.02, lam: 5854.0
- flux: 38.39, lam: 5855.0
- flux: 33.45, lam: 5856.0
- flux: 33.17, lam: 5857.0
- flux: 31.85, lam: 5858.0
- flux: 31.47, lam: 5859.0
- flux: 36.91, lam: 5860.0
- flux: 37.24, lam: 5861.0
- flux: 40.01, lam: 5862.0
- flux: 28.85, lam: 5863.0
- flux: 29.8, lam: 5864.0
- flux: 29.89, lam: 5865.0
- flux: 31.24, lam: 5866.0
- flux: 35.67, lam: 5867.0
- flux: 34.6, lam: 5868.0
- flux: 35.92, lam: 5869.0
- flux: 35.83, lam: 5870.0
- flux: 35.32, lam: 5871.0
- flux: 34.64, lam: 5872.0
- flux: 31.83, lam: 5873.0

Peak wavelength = 5825.0 angstrom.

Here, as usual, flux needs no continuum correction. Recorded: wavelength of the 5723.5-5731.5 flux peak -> 5725.0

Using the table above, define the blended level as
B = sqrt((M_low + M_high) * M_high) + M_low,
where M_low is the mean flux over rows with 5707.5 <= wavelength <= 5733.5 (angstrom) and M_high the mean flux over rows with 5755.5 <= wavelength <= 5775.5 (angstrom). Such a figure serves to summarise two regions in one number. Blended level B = 79.3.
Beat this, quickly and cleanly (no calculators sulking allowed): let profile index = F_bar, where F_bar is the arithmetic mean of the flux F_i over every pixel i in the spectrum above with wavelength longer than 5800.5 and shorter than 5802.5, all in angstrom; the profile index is 38.1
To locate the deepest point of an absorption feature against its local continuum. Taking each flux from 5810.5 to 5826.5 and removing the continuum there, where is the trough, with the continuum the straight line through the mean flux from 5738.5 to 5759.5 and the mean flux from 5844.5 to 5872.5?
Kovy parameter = 5819.0 angstrom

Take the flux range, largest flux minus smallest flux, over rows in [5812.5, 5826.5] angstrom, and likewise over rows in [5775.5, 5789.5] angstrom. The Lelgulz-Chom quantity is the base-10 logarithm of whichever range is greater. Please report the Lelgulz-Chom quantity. 1.02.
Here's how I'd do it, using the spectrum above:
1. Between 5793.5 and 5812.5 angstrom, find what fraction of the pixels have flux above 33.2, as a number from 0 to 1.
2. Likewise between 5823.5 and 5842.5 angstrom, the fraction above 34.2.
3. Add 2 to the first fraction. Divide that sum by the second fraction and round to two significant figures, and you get 7.8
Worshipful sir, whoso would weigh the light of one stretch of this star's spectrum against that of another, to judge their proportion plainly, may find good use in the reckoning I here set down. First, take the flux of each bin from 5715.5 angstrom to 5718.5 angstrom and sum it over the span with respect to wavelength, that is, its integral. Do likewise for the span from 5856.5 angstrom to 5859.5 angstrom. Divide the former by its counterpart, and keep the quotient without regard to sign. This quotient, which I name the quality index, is 1.03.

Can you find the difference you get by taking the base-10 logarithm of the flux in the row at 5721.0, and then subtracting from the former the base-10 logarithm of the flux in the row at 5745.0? 0.01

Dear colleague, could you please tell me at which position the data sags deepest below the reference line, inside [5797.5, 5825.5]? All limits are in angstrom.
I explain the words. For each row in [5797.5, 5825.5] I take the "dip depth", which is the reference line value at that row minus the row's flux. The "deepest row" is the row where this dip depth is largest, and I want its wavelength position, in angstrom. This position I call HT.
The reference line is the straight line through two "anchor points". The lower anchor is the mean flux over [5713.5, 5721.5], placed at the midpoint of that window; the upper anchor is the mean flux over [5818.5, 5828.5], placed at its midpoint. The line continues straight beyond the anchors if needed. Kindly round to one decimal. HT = 5803.0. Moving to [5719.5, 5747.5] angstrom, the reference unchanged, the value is 5723.0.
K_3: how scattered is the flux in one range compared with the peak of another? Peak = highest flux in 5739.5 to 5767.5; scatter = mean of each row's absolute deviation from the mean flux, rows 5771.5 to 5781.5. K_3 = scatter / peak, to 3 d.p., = 0.054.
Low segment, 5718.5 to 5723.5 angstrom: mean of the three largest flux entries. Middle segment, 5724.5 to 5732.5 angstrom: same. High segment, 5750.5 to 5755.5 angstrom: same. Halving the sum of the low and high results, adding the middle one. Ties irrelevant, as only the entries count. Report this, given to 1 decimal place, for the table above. 68.4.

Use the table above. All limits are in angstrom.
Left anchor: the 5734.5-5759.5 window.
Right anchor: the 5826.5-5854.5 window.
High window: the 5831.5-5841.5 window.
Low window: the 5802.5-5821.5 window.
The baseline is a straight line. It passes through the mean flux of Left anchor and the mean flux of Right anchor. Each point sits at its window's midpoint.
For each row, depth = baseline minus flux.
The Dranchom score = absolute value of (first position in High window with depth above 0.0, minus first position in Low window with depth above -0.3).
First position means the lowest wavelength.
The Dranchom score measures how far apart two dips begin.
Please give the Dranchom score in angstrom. 30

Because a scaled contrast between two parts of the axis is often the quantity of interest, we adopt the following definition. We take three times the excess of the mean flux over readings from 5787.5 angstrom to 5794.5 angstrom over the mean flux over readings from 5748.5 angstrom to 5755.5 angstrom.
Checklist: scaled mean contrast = -1.0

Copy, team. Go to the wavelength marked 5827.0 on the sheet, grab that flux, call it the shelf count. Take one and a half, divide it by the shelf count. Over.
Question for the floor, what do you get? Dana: 0.0444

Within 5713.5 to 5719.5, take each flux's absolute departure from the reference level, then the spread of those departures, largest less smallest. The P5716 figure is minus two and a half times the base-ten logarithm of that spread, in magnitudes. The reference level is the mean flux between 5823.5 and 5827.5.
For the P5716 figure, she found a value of -0.5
